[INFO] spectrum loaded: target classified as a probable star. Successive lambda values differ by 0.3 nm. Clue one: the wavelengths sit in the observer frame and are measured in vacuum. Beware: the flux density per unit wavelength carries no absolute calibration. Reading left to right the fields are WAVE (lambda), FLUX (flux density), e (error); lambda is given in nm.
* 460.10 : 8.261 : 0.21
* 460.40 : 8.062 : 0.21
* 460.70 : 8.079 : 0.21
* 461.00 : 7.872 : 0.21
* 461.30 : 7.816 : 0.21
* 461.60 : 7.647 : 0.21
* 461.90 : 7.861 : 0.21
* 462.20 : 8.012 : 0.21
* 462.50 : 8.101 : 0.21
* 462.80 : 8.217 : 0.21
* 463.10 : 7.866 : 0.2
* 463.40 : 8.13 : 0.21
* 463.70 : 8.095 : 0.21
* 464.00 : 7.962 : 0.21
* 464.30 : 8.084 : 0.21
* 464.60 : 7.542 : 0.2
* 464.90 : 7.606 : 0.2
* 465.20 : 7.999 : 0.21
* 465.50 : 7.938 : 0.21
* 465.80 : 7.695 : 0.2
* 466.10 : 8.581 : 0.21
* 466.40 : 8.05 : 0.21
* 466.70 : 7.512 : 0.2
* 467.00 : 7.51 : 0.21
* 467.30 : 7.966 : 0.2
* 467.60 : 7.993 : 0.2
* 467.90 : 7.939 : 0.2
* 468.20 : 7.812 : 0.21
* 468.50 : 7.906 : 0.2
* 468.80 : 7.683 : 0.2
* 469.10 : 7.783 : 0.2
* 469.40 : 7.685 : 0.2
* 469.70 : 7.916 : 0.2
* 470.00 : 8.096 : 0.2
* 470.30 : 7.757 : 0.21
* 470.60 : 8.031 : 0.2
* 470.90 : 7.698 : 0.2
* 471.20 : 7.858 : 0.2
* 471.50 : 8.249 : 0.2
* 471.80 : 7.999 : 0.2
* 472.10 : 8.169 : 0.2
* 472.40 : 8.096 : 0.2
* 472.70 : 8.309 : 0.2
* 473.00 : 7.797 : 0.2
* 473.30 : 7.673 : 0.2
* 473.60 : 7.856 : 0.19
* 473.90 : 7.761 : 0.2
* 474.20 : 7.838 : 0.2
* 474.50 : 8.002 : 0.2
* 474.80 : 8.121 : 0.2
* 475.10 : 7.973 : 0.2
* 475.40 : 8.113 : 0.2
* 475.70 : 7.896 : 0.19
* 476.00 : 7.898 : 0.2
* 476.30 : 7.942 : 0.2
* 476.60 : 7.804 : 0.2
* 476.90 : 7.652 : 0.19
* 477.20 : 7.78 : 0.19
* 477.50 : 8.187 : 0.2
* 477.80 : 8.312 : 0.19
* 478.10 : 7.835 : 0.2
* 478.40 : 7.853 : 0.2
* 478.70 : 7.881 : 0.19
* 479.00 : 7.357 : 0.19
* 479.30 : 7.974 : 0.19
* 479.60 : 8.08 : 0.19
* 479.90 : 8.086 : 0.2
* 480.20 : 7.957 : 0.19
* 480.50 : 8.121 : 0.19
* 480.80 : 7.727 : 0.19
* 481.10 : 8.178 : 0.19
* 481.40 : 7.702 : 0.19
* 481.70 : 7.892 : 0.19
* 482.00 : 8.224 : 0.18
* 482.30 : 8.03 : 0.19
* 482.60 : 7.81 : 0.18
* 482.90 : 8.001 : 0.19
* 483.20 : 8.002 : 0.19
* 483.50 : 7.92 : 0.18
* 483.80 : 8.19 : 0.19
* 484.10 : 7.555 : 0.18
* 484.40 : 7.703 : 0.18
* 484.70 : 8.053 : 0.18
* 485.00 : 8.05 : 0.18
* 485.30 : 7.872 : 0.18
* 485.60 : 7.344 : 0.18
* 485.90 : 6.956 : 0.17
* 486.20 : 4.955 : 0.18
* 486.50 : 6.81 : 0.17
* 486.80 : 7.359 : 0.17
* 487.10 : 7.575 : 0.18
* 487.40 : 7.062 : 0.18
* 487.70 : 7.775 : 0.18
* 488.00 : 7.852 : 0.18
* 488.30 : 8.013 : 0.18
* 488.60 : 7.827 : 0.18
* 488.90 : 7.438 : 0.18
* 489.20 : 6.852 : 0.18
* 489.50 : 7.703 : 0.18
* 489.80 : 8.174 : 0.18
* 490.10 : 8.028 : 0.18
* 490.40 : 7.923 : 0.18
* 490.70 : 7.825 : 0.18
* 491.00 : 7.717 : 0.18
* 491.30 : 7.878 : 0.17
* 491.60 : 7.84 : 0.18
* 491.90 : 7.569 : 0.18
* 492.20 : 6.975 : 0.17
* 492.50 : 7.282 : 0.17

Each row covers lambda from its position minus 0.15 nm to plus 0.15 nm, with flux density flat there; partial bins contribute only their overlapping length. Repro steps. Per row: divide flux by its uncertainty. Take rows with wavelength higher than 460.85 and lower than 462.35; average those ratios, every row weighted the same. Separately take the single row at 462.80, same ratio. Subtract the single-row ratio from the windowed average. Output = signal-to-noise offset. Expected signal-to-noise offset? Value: -1.8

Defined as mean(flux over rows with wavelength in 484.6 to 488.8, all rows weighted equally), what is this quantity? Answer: 7.39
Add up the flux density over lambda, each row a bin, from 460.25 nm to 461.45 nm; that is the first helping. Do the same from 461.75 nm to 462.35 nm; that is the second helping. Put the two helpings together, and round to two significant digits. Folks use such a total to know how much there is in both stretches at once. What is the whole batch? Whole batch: 14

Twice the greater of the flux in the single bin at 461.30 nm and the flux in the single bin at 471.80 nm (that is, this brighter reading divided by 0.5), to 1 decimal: 16.0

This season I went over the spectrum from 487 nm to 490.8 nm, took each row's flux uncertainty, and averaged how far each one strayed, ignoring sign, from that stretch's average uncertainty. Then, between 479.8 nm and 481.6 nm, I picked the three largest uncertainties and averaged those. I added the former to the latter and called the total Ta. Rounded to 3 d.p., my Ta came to 0.193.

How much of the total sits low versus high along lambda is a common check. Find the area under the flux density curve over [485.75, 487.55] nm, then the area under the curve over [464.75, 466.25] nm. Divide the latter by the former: 1.0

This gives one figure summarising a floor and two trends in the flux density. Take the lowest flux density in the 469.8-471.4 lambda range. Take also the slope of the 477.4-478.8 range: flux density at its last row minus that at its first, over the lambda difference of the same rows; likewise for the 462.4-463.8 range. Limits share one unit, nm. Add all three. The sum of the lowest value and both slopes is 7.4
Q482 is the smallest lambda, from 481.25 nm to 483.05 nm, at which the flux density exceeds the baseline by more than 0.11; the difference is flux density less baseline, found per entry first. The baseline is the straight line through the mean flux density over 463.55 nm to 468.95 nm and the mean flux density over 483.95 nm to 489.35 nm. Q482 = 481.40 nm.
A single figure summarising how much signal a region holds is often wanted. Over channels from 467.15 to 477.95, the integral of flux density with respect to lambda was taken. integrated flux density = 86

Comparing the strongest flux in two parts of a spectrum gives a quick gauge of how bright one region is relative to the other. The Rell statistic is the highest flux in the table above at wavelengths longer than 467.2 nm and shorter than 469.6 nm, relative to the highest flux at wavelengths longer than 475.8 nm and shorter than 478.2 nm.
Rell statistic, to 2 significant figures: 0.96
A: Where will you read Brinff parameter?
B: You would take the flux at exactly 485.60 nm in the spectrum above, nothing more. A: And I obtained 7.344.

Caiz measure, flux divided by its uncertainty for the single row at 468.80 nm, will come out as 38.4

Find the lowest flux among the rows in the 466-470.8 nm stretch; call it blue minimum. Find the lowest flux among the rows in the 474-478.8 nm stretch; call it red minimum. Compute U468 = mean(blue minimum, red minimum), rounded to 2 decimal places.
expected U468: 7.58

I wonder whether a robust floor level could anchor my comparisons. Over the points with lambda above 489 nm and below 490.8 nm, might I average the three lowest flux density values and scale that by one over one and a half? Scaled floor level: 4.97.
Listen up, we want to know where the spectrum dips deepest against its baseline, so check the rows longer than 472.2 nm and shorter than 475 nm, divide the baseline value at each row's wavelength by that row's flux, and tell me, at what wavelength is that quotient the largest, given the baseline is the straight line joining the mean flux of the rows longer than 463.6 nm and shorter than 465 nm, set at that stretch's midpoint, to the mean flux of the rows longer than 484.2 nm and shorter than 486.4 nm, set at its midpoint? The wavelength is 473.30 nm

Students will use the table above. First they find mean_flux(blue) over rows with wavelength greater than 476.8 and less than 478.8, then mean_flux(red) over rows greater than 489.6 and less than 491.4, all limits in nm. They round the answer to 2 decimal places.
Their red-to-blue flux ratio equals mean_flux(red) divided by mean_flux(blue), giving 1.00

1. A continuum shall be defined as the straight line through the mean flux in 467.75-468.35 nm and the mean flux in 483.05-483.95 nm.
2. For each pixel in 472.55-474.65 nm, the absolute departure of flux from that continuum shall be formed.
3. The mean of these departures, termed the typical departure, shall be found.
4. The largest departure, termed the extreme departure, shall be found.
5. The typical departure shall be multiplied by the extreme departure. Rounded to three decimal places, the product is 0.065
